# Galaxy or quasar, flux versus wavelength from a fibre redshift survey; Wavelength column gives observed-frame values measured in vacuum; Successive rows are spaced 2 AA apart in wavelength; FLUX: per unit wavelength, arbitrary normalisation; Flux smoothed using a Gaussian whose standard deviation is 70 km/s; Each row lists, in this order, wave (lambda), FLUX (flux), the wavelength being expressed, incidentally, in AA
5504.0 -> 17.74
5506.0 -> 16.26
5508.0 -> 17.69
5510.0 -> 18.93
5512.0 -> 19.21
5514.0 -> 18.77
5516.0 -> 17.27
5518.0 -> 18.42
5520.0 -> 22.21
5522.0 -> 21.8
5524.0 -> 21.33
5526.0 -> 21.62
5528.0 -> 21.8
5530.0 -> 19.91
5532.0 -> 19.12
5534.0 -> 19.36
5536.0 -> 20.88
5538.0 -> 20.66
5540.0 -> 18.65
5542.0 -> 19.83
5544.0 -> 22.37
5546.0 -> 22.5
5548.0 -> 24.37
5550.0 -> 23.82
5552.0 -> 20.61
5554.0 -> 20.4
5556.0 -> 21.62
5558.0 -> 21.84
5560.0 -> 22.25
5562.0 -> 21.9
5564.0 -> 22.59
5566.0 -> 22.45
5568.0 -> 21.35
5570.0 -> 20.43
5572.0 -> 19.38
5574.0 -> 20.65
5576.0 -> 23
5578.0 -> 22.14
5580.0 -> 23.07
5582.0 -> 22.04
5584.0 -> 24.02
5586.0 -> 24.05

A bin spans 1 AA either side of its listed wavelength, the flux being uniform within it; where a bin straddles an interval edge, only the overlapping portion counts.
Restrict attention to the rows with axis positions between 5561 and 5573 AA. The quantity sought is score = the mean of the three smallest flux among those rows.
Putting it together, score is 20.4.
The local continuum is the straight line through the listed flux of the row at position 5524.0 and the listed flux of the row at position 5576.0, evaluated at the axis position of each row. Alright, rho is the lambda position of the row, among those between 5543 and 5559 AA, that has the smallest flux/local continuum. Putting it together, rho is 5554.0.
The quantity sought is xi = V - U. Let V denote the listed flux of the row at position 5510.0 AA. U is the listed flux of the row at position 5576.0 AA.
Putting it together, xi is -4.1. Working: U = 23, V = 18.93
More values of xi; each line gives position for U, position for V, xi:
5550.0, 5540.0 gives -5.2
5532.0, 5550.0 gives 4.7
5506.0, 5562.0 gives 5.6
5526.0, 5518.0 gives -3.2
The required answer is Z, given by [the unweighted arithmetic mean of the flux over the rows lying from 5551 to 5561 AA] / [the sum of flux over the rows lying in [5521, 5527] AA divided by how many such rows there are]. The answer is 0.99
